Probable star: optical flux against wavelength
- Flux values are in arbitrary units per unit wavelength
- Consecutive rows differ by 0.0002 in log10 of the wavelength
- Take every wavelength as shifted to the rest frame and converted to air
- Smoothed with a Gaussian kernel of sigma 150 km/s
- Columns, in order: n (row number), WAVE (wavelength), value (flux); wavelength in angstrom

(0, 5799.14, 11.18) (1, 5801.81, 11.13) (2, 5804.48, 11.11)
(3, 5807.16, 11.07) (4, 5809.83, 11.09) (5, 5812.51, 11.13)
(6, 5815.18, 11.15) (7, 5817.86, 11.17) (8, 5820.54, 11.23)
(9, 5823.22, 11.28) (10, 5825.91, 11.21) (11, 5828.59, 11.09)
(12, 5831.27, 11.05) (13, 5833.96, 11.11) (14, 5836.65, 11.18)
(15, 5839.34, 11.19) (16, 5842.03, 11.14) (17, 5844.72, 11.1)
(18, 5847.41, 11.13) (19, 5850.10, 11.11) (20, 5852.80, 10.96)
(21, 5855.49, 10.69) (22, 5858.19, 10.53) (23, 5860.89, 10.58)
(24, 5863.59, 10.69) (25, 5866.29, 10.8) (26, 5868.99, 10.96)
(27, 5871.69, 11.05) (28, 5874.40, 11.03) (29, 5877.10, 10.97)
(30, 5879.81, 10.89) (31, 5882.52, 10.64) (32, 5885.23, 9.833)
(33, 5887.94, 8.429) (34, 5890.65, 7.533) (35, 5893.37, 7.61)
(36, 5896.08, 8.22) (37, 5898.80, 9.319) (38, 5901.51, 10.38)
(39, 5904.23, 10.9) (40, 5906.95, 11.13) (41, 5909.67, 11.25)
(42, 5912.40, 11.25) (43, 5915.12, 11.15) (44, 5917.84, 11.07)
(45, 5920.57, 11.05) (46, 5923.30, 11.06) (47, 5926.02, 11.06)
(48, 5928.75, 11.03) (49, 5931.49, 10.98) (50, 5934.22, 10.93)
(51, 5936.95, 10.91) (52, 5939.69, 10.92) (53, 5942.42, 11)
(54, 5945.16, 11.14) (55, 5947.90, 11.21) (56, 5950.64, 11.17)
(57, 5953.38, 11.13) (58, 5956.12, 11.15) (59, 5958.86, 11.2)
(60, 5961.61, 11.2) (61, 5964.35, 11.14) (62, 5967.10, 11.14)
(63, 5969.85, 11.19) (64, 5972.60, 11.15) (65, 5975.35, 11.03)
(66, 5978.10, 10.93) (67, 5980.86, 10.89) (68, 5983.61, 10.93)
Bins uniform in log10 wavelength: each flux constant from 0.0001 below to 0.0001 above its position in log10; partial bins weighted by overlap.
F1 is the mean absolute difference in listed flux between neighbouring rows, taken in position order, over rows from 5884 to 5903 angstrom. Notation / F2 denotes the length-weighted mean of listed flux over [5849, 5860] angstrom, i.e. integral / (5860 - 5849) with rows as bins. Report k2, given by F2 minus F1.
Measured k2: 9.9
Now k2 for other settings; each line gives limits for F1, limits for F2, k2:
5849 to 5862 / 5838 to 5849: 11.0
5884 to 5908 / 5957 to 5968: 10.4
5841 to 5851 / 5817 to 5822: 11.2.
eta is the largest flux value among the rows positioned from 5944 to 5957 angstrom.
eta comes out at 11.21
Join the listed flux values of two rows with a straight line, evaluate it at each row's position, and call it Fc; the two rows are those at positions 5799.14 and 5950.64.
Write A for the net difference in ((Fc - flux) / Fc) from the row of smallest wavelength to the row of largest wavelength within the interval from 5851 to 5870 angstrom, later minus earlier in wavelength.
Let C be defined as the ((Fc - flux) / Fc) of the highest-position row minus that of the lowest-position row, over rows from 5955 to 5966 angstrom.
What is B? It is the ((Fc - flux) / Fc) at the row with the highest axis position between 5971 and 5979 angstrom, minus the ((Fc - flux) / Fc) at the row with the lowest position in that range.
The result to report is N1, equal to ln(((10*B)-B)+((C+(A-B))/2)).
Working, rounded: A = 0.00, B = 0.020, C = 0.001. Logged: -2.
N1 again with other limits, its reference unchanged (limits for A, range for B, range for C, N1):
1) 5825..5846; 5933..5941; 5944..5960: -5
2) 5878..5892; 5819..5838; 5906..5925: -2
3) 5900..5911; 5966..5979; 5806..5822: -2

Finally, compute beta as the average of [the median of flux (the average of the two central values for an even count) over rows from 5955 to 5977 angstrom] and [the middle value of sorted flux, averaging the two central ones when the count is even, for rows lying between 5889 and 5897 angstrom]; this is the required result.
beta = 9.4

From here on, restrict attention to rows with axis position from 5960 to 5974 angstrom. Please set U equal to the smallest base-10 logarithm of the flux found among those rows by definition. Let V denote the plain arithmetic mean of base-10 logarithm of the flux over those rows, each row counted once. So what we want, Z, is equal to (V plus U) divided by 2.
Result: 1.047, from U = 1.05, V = 1.05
